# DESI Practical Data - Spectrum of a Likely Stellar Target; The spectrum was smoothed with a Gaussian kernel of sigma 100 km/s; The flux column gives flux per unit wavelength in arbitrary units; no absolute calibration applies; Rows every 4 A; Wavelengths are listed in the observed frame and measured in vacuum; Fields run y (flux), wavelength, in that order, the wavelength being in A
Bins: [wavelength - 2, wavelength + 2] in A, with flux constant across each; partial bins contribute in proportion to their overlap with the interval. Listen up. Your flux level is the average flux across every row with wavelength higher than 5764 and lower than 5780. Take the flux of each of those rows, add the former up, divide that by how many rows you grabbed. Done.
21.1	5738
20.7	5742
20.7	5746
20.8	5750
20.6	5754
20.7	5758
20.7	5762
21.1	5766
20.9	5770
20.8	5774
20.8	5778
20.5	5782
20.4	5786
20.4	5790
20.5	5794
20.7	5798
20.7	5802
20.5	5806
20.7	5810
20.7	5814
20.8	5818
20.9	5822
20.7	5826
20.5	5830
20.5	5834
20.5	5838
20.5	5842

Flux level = 20.9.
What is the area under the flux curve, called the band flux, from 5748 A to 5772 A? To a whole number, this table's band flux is 499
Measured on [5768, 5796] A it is 577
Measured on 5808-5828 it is 415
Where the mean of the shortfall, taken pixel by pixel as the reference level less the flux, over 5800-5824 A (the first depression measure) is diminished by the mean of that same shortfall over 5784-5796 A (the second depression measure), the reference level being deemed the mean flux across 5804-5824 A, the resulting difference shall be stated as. -0.28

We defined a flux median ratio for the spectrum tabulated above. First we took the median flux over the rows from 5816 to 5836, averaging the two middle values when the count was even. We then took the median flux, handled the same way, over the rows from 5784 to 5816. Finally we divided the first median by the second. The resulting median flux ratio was 1.00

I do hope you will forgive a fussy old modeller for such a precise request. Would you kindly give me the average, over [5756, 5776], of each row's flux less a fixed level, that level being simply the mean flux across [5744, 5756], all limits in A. 0.14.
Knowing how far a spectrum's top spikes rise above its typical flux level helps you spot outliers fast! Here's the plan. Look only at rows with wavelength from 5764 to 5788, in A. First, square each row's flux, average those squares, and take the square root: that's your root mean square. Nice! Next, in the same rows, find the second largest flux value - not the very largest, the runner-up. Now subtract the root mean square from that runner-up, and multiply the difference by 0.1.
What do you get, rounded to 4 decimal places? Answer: 0.0149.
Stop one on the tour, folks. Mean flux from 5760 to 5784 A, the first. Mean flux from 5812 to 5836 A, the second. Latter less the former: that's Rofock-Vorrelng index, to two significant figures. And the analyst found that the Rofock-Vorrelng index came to -0.12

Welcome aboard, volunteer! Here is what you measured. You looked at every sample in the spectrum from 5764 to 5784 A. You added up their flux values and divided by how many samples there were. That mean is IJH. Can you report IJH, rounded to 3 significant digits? 20.8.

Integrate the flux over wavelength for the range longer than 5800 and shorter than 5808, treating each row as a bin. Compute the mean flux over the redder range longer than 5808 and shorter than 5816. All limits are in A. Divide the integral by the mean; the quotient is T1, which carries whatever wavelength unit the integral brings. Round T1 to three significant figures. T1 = 7.96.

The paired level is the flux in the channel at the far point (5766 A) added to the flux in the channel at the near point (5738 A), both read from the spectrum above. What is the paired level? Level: 42.2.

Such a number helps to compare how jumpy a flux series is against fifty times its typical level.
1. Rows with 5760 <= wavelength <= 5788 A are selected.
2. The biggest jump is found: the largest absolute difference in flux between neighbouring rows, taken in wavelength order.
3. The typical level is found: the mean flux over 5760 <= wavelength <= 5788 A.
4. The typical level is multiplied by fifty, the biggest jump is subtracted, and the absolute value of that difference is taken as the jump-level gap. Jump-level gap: 1037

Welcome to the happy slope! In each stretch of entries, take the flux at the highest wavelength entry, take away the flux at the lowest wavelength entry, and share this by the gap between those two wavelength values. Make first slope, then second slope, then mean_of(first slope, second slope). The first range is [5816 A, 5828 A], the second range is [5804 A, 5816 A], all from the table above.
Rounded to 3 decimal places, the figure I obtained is 0.006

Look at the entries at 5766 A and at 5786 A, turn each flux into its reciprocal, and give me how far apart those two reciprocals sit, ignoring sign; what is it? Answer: 0.0016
